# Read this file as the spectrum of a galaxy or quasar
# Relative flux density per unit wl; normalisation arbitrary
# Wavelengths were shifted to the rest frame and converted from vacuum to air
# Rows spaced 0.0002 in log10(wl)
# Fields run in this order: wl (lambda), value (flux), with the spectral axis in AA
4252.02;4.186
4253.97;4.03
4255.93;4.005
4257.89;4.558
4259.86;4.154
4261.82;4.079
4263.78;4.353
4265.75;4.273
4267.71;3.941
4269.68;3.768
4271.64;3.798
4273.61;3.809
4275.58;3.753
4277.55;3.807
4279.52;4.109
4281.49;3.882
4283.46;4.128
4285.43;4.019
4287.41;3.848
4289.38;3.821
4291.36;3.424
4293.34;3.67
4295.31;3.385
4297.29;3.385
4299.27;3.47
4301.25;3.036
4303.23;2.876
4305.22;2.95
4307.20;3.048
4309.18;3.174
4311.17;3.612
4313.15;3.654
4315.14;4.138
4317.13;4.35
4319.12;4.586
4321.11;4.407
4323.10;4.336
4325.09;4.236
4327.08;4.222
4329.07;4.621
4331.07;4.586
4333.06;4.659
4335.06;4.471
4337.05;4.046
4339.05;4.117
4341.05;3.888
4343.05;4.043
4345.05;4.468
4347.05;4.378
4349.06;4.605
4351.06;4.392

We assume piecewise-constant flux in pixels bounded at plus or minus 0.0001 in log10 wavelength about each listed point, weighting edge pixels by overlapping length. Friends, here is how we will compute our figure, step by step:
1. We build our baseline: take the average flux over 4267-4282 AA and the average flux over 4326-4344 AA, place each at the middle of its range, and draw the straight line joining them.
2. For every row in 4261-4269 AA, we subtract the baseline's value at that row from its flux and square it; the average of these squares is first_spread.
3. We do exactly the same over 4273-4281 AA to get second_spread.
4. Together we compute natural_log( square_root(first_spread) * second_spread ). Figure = -5.0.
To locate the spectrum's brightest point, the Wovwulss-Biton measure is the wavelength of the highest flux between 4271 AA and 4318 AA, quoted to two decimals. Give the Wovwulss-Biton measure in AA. 4317.13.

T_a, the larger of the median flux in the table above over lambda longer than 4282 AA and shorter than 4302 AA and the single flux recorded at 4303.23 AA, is 3.6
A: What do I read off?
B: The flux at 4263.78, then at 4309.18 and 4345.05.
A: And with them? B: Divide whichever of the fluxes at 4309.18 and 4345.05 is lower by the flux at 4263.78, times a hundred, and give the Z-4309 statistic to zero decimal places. 73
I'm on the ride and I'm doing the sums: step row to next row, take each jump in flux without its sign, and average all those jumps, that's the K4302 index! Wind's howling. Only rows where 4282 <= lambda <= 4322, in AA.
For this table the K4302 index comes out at 0.200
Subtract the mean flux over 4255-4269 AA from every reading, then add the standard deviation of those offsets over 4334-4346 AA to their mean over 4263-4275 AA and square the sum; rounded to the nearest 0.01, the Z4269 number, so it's 0.00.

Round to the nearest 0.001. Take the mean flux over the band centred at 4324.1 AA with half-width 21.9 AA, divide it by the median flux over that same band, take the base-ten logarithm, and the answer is -0.017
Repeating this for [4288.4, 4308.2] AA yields -0.010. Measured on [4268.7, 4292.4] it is 0.004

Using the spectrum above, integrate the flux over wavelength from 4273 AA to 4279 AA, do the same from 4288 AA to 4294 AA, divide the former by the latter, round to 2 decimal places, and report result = 1.04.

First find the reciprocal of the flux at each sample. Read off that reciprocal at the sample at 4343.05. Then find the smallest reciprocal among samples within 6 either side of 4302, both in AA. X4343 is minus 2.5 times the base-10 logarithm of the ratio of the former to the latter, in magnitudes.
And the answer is 0.17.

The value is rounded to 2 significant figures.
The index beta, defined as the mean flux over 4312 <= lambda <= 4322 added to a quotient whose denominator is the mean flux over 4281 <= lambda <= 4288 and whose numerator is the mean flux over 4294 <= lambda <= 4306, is 5.0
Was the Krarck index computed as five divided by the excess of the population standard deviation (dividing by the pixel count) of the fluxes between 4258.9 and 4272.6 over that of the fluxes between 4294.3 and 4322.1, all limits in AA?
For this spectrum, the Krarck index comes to -14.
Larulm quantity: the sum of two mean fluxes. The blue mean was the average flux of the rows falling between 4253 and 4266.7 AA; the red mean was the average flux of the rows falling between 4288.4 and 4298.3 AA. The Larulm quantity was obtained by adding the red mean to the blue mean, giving 7.7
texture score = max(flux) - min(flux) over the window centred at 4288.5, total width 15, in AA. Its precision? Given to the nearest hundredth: 0.74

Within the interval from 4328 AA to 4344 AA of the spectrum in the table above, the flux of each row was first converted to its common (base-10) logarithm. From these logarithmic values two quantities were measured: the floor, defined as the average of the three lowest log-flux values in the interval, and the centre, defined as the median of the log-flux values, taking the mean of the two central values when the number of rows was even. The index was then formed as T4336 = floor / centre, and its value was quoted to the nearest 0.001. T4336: 0.950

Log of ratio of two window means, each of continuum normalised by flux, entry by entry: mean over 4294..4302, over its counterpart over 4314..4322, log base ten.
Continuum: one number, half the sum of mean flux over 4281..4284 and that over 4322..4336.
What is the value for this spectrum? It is 0.12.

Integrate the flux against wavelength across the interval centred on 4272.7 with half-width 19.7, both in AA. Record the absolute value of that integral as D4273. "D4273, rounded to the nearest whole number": 157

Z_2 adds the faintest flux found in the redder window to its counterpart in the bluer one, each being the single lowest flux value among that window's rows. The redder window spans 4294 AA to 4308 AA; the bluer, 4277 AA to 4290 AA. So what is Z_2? 6.68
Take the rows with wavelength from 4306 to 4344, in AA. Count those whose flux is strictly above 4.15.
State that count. 10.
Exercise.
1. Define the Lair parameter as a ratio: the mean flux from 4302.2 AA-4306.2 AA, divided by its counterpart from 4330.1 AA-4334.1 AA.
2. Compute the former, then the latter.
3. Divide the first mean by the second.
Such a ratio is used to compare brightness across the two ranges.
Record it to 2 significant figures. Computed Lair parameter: 0.63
